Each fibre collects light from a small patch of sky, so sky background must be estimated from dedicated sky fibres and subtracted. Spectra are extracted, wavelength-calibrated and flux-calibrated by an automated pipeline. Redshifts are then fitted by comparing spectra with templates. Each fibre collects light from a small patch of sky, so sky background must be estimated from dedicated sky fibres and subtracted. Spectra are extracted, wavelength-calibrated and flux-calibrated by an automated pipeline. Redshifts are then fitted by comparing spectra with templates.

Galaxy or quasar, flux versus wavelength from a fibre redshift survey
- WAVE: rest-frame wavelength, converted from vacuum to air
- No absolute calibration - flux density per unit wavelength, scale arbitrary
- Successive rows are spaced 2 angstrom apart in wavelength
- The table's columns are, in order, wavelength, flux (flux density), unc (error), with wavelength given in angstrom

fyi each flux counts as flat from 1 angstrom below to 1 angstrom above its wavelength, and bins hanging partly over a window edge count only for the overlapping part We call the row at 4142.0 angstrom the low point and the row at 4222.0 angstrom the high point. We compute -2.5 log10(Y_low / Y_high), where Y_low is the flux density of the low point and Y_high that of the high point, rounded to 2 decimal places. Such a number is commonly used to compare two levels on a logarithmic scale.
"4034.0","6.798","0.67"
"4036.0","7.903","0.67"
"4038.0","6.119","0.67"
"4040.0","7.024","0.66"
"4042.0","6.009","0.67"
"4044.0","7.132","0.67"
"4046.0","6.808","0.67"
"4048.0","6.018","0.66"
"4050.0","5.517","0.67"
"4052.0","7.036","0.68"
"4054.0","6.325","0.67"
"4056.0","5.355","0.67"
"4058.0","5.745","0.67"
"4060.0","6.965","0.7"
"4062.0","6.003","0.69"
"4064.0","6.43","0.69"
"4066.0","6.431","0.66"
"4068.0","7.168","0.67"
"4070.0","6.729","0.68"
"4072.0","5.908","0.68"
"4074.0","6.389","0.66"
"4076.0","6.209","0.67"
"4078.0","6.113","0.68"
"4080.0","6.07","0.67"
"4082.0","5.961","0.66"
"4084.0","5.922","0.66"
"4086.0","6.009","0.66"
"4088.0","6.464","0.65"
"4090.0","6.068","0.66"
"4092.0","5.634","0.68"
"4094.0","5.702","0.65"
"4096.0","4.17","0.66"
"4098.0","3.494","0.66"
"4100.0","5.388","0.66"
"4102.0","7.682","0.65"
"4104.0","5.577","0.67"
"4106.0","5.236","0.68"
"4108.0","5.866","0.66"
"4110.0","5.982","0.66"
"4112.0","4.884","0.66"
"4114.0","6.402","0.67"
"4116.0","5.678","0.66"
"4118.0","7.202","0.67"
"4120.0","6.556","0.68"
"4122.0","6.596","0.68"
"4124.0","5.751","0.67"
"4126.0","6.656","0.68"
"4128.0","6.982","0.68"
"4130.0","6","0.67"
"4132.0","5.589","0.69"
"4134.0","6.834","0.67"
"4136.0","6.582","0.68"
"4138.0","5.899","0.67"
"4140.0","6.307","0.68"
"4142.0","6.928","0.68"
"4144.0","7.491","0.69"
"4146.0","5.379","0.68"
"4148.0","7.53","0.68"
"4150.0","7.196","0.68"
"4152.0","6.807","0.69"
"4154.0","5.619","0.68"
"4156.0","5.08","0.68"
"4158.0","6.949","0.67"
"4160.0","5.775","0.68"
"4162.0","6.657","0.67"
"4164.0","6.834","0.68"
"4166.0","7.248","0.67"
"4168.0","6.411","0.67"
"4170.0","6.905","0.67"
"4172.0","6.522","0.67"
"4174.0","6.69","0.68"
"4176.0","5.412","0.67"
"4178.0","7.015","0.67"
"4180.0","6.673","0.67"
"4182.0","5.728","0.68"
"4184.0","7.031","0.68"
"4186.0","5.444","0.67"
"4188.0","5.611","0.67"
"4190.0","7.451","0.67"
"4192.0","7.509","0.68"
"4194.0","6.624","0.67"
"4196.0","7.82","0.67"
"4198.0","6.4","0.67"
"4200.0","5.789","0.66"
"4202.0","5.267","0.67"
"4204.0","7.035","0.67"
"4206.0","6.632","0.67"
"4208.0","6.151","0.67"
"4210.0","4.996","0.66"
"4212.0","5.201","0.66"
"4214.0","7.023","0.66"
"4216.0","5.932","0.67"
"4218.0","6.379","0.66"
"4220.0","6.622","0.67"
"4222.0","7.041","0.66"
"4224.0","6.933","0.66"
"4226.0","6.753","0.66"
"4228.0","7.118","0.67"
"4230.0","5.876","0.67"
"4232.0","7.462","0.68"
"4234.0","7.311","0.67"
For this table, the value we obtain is 0.02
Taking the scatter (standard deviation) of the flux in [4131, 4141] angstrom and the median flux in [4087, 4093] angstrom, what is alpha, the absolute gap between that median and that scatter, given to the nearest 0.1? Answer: 5.6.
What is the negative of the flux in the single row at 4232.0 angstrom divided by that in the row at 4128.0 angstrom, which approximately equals -1.069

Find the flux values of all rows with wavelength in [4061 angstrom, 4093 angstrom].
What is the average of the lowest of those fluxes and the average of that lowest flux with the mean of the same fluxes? 5.78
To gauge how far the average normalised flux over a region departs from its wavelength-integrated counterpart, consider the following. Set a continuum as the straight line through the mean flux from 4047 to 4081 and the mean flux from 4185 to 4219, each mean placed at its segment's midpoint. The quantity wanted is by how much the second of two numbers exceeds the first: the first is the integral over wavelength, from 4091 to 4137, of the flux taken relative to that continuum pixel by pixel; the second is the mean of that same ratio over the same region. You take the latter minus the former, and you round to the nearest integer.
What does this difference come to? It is -43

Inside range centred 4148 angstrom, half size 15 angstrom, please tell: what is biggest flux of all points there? 7.53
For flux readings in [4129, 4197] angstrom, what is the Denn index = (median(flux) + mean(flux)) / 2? 6.59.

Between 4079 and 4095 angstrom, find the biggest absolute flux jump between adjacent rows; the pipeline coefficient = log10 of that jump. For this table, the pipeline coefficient -0.34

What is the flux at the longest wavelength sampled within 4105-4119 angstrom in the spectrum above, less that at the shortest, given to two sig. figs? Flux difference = 2.0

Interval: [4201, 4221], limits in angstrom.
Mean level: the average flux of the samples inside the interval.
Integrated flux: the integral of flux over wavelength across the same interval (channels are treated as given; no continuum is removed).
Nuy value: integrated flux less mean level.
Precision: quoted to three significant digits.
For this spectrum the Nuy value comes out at 116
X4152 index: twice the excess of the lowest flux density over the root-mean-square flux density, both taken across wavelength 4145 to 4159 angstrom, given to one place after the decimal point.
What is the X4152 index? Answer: -2.7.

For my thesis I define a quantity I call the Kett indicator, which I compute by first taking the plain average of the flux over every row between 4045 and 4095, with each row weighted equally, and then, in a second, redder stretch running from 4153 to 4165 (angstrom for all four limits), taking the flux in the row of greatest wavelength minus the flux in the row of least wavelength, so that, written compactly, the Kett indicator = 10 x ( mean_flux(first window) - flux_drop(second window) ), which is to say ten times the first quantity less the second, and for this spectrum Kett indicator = 50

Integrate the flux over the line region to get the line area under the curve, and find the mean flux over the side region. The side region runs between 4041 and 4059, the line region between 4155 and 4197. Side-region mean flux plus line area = 281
